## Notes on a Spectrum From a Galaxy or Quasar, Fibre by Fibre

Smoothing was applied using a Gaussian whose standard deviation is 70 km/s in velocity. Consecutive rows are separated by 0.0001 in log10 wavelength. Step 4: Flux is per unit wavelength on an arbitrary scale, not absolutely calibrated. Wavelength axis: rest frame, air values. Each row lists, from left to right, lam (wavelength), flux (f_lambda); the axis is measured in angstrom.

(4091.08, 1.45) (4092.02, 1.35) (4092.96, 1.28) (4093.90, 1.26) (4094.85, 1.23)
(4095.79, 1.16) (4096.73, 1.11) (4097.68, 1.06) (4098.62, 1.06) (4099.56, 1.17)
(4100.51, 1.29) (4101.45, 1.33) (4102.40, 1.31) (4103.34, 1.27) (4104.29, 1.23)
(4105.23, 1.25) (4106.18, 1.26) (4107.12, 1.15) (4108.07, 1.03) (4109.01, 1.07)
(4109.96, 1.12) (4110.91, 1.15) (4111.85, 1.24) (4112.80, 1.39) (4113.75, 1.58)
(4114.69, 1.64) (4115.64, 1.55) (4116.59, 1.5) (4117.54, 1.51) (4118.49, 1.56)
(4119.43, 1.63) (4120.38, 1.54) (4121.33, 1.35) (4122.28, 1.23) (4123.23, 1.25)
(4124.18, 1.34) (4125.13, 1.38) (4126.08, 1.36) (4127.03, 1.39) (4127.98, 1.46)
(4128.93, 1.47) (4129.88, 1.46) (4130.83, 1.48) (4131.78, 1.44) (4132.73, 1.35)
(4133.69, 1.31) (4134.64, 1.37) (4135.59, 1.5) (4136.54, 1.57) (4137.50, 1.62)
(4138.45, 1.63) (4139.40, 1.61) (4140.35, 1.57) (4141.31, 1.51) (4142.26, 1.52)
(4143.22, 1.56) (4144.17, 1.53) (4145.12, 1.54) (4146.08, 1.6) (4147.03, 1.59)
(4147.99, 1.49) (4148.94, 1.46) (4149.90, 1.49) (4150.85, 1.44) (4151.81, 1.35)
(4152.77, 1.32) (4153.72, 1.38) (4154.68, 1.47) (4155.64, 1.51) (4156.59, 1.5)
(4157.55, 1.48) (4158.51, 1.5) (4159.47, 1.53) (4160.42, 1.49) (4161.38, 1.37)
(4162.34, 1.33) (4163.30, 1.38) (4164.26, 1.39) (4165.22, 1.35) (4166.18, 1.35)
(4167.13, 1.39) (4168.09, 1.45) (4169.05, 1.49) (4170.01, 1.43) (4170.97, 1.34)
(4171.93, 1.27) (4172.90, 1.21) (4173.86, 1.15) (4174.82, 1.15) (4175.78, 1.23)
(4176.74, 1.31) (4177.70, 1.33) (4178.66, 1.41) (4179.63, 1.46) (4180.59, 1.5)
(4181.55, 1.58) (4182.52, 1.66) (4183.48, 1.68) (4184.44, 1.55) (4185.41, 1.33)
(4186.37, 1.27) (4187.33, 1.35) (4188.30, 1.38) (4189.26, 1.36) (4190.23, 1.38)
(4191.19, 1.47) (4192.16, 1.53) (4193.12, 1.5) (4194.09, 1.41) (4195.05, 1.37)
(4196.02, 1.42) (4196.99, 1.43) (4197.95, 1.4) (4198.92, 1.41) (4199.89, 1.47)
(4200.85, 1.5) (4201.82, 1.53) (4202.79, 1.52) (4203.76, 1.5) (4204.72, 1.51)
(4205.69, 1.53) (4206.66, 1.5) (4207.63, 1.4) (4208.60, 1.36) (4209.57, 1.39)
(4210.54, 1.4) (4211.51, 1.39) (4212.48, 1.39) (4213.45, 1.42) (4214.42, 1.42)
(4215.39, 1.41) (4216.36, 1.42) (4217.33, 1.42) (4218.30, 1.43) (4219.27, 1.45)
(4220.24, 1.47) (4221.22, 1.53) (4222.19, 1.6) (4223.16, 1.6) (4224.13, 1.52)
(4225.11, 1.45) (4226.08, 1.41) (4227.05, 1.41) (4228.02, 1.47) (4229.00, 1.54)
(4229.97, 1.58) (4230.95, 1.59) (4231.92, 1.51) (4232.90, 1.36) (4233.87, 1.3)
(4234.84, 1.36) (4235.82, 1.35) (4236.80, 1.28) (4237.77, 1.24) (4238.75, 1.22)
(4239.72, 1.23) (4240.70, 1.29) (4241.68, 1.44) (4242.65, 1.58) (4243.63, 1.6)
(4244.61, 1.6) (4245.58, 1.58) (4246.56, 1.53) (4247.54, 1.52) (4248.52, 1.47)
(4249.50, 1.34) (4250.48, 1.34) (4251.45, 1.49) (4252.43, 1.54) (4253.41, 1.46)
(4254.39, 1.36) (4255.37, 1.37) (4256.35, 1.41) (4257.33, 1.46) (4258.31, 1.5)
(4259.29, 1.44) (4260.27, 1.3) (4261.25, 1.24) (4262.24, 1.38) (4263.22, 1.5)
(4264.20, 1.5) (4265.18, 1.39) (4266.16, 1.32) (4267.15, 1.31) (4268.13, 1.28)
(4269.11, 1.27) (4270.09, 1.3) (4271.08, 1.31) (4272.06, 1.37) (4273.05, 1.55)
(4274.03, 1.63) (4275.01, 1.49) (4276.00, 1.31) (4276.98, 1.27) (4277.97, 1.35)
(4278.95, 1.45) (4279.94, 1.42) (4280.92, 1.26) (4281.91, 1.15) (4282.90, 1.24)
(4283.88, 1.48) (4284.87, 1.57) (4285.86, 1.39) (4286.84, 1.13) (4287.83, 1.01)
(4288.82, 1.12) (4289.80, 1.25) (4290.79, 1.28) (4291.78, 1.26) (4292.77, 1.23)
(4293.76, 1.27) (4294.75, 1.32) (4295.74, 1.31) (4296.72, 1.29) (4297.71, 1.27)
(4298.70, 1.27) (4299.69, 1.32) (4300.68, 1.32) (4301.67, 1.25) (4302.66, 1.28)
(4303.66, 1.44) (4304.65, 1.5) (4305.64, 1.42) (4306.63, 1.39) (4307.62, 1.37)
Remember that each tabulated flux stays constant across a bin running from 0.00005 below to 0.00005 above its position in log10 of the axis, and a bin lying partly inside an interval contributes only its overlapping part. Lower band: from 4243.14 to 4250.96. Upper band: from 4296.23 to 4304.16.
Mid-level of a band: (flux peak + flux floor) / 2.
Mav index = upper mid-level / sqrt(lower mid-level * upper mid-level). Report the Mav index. 0.96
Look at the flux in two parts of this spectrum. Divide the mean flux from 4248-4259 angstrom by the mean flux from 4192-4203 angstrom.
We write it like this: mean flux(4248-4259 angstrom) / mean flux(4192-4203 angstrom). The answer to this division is 0.98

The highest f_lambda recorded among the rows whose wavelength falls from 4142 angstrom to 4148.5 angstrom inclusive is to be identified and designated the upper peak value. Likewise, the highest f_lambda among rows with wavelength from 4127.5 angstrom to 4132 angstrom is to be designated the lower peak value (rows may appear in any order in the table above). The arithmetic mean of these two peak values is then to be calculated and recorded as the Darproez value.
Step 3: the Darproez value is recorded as 1.54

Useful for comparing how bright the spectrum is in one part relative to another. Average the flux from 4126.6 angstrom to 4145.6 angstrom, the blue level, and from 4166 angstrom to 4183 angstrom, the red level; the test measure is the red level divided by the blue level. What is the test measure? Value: 0.92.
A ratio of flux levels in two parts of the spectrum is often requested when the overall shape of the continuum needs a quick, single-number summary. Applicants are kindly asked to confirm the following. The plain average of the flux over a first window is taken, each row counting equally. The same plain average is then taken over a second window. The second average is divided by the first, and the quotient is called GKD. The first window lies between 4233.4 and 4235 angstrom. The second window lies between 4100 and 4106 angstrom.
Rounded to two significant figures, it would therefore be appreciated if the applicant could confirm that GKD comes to 0.96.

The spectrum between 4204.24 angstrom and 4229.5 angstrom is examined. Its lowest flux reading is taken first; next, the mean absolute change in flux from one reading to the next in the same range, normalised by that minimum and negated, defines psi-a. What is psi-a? -0.023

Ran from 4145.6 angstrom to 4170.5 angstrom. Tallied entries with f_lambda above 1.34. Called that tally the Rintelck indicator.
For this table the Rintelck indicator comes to 24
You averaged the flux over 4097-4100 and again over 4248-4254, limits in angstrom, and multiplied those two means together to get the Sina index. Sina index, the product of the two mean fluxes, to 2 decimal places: 1.58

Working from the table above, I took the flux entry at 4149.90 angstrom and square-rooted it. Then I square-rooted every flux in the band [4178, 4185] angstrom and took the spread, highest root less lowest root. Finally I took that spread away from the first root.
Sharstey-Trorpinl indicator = 1.11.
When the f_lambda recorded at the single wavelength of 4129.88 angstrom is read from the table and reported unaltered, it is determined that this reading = 1.46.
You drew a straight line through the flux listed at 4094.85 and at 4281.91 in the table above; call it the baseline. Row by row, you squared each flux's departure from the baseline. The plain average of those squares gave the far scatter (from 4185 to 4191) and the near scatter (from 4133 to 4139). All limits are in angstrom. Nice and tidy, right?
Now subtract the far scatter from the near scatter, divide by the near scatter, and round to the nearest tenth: 0.7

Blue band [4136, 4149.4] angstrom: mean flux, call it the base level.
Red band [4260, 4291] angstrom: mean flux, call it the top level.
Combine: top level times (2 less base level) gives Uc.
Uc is 0.59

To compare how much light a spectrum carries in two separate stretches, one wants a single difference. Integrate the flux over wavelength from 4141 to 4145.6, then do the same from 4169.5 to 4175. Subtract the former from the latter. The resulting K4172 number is -0.1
